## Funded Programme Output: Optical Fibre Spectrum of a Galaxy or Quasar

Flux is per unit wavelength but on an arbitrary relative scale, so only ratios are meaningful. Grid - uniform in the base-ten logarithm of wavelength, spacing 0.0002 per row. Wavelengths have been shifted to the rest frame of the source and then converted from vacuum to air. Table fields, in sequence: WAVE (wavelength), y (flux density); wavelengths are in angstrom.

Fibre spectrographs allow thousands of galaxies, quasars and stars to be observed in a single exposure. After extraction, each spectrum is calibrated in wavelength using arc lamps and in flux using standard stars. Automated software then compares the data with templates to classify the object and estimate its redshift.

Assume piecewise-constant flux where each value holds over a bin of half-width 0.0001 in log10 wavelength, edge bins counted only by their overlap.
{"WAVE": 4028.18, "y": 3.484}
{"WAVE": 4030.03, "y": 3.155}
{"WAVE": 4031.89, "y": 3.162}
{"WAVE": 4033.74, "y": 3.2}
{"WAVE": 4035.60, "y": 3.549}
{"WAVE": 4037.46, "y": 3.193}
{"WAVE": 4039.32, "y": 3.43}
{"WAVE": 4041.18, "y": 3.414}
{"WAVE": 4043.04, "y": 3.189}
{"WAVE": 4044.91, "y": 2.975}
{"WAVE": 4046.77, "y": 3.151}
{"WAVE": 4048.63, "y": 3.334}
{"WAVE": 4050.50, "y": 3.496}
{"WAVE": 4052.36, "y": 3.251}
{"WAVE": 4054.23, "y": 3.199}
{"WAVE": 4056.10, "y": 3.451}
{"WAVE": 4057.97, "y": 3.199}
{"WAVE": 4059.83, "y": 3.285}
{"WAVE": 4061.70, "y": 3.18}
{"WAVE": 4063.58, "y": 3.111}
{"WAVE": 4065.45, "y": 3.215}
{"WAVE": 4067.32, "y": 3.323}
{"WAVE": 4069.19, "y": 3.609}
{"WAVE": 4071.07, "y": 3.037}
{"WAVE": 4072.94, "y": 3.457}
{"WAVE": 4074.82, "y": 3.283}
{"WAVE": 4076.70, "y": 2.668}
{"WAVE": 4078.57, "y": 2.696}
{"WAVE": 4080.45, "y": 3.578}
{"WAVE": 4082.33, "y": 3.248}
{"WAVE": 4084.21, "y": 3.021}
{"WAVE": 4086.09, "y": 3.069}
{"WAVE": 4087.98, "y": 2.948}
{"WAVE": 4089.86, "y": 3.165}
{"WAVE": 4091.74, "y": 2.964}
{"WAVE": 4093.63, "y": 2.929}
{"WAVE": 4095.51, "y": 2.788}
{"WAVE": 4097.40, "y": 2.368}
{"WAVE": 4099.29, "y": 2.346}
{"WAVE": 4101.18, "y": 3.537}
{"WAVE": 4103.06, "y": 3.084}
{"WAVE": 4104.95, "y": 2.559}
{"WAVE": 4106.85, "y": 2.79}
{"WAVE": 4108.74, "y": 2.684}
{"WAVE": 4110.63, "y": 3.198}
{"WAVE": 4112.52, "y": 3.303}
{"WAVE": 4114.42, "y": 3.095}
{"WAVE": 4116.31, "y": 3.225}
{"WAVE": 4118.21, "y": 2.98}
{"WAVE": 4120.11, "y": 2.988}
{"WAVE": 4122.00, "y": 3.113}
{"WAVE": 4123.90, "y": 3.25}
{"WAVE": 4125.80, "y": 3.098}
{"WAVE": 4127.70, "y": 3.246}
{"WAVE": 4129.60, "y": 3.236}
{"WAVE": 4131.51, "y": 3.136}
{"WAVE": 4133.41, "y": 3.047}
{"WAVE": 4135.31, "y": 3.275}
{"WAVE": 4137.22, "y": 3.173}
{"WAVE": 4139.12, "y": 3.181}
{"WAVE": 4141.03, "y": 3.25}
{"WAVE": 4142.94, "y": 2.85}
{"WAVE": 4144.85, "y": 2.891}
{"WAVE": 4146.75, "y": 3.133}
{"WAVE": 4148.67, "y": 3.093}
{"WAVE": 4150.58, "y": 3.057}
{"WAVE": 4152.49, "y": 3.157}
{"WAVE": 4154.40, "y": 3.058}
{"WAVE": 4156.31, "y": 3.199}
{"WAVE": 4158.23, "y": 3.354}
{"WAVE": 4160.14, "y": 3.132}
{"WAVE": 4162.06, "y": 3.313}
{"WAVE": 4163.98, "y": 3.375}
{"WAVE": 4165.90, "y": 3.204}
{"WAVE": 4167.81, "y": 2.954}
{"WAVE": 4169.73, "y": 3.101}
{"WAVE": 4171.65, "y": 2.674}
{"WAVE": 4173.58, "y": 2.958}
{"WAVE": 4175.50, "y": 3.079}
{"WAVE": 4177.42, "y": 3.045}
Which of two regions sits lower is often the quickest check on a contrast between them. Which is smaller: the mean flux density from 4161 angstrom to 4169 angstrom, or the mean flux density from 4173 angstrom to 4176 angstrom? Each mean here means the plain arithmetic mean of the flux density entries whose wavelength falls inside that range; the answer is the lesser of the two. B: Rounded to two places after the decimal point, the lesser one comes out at 3.02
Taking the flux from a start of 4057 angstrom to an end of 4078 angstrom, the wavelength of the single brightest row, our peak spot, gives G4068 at 4069.19 angstrom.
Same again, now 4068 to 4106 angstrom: 4069.19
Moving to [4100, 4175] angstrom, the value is 4101.18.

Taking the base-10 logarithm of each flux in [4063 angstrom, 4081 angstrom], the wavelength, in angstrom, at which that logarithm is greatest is 4069.19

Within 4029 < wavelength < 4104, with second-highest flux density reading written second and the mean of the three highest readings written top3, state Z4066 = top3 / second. 1.00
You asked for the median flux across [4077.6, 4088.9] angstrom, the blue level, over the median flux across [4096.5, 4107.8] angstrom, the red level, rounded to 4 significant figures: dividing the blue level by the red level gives 1.139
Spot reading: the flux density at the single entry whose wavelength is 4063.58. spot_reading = 3.111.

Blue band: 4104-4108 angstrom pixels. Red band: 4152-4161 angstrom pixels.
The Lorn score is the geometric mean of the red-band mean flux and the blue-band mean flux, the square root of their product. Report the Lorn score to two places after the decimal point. 2.92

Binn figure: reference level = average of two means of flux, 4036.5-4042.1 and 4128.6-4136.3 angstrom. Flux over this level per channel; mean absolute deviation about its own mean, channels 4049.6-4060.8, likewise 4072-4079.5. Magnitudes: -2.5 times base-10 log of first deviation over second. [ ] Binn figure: 1.27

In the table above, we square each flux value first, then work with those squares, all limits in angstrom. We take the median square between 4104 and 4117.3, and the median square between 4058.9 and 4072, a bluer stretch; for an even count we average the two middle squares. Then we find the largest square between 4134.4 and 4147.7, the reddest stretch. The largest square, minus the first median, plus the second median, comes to 11.5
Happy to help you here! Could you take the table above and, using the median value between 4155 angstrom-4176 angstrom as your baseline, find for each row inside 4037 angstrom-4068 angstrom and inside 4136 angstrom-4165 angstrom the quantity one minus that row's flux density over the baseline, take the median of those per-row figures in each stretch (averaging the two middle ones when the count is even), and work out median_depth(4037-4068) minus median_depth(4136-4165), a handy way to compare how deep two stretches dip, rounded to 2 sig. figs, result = -0.019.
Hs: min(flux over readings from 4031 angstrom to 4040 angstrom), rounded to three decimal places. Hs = 3.162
